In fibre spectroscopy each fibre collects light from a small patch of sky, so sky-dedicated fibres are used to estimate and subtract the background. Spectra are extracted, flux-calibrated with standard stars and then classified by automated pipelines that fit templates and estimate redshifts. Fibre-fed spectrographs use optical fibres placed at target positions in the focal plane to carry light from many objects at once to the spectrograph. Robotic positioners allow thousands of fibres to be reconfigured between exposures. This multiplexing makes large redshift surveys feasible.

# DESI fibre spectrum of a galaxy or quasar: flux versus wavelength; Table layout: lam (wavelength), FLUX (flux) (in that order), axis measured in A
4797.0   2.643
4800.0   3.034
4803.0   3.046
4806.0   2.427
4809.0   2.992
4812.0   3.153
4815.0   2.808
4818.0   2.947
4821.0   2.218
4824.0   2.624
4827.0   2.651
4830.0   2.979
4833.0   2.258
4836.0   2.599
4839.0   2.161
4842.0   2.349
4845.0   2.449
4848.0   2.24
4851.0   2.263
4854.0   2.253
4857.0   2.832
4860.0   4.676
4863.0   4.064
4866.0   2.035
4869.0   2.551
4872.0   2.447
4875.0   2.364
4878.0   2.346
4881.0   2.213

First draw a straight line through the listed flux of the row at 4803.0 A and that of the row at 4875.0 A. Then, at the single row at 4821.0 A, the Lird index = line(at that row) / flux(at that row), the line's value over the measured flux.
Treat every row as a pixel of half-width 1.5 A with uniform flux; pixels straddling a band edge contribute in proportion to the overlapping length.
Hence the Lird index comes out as 1.30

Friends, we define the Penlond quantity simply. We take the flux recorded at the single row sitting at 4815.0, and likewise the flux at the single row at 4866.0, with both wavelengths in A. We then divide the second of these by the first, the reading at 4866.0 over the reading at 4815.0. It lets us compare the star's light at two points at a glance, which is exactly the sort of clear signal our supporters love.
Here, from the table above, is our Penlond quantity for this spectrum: 0.72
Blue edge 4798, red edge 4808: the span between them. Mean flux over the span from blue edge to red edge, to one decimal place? 2.8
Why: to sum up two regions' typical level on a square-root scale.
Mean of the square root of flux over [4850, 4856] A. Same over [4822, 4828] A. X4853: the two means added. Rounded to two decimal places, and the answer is 3.13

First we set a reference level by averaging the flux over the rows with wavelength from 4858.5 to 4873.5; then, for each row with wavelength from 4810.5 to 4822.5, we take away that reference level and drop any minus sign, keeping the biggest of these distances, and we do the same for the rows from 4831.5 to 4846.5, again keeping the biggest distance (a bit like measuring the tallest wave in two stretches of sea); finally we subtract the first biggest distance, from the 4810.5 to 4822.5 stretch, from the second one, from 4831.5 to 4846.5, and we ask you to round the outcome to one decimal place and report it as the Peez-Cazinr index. 0.1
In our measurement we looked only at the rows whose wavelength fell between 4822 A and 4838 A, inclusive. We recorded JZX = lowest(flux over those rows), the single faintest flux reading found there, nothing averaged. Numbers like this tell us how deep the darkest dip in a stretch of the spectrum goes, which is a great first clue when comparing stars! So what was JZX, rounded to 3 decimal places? 2.258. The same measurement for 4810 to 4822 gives 2.218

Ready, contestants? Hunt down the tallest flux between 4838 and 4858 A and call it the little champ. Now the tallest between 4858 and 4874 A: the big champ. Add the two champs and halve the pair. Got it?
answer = 3.8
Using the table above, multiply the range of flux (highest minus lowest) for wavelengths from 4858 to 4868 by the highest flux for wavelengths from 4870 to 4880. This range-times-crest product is 6.46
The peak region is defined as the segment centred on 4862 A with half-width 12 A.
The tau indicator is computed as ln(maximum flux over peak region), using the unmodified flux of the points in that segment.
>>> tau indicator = 1.54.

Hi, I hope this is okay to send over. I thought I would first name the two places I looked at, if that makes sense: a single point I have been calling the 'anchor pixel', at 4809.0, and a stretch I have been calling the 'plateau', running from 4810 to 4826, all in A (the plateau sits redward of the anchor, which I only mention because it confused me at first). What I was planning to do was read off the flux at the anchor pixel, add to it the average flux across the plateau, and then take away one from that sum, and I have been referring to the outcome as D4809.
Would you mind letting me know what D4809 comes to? 4.7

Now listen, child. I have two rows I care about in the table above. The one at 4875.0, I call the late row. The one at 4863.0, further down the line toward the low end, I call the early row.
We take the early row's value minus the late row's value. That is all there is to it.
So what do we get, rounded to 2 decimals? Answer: 1.70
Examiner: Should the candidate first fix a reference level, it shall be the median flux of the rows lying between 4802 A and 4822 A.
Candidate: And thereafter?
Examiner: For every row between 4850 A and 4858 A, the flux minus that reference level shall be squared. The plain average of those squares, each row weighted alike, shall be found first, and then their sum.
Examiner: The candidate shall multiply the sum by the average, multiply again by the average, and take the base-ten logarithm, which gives -1.0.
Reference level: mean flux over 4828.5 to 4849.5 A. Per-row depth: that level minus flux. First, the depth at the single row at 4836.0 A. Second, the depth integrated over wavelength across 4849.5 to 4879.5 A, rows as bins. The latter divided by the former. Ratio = 63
